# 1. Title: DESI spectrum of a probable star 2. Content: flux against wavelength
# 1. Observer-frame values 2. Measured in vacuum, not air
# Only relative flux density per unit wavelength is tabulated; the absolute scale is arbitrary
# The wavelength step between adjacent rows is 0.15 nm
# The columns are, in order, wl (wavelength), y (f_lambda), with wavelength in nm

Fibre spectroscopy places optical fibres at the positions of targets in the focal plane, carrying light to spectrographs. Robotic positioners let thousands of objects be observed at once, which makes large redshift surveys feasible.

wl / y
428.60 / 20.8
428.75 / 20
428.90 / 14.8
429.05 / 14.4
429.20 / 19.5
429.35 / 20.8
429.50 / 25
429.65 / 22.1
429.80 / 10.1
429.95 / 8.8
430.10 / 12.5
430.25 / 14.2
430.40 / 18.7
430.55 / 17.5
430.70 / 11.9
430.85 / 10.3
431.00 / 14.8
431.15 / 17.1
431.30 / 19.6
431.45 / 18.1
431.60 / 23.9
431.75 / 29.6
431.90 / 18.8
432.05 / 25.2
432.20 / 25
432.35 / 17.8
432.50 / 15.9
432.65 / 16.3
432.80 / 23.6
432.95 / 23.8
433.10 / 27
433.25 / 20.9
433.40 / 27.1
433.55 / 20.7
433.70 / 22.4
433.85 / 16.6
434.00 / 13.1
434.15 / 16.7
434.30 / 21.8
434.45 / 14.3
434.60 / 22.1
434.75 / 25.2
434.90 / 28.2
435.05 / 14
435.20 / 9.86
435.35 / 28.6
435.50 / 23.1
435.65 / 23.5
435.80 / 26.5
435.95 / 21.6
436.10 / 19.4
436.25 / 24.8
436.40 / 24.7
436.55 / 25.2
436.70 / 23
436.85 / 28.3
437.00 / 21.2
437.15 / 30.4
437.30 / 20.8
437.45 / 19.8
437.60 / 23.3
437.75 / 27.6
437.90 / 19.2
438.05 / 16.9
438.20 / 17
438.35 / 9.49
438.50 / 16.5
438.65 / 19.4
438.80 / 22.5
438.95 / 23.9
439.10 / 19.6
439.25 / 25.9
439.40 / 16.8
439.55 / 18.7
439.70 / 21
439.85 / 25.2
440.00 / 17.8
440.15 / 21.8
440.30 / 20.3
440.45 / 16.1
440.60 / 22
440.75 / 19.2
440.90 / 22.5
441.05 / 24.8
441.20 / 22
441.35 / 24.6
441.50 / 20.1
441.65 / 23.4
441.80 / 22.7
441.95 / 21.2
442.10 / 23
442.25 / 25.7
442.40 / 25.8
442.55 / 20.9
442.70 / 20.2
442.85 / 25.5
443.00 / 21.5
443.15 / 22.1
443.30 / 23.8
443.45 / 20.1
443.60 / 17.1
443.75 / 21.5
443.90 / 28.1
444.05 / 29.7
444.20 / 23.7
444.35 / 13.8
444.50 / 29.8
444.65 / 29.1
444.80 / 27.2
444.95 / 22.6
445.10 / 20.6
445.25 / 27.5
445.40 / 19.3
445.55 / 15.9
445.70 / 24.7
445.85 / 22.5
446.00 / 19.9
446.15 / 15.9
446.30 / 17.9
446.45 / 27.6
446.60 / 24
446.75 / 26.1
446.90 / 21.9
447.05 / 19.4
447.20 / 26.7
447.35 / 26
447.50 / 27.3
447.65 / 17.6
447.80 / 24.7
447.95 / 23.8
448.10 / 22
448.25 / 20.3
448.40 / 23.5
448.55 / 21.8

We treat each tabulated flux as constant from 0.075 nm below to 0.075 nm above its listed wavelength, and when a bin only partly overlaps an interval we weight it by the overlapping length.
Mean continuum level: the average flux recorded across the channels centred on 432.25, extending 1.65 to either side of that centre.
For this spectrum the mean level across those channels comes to 20.3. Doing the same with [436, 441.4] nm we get 21.4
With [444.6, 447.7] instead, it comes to 22.8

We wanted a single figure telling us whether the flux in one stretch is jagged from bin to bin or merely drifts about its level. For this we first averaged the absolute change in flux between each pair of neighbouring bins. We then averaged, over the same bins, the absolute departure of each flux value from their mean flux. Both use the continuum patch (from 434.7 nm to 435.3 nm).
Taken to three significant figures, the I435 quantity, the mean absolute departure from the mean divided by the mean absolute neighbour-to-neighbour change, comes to 1.04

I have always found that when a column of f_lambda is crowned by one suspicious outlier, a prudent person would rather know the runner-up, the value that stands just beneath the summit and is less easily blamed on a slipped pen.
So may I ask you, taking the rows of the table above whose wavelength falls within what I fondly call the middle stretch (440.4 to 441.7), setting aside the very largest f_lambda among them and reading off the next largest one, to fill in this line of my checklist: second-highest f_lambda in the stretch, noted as 24.6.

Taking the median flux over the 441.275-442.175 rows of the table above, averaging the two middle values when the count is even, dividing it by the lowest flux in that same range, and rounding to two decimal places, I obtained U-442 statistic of 1.14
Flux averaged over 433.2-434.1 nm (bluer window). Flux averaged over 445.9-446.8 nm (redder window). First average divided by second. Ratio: 0.92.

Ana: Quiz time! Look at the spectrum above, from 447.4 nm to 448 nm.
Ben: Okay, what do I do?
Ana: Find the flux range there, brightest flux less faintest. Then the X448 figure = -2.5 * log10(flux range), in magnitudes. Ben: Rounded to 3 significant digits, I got -2.47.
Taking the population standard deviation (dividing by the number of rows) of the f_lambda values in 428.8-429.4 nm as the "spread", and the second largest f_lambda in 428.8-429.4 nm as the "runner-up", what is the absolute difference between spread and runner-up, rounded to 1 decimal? 16.7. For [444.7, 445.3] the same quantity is 24.2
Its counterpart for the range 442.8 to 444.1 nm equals 24.4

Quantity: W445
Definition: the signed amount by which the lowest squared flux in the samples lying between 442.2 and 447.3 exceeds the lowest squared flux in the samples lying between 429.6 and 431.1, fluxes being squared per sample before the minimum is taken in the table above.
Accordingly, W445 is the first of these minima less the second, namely 113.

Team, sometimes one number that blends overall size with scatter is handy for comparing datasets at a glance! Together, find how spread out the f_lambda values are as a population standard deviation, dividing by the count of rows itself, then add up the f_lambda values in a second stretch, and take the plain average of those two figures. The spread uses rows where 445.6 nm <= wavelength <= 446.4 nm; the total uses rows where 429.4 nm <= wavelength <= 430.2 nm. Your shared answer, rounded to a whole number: 41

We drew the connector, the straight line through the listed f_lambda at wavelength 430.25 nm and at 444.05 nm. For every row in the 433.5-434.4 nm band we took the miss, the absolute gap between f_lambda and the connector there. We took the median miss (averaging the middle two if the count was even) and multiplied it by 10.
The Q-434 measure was 29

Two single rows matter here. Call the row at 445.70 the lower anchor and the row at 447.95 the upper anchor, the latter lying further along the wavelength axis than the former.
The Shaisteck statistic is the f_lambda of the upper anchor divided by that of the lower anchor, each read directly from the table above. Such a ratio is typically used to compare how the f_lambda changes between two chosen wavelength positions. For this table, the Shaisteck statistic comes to 0.96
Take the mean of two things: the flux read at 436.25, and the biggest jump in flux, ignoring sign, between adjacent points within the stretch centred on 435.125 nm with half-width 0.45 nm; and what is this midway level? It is 22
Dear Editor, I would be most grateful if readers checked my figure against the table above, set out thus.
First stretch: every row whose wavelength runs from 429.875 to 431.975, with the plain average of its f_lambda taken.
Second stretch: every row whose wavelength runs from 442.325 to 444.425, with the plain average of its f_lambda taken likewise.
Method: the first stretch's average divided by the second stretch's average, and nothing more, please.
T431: 0.75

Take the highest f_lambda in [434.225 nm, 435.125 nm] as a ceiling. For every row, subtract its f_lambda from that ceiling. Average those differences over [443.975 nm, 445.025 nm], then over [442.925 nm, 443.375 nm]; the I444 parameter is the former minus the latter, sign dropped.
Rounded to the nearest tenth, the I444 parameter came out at 2.7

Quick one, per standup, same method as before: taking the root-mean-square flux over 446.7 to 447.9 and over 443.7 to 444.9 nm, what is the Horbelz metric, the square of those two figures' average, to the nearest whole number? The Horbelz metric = 621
